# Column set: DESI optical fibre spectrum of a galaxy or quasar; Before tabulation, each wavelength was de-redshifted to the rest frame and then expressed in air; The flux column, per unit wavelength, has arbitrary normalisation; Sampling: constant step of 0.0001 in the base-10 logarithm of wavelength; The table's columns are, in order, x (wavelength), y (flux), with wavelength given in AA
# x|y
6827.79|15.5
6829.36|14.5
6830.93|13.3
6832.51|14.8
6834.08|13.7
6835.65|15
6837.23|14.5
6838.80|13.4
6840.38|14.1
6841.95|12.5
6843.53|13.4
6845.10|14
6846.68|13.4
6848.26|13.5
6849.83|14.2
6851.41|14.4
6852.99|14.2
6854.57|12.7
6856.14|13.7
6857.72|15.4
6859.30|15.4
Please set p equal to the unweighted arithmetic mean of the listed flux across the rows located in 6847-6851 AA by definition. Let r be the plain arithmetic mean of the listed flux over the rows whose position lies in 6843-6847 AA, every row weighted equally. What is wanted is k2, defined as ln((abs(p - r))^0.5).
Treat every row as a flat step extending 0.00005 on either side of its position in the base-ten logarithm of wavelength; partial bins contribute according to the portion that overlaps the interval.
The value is -0.7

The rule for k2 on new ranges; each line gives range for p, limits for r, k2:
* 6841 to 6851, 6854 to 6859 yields -0.4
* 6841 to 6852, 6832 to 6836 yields -0.1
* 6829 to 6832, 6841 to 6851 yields -0.5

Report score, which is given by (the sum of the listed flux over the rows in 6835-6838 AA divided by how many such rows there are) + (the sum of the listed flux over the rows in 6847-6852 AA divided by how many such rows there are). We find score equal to 28.8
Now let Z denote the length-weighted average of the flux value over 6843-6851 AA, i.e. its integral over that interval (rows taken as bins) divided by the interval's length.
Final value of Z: 13.7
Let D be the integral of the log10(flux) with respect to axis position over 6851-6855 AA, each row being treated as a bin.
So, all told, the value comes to 4.55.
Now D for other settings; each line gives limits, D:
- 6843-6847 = 4.54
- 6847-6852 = 5.72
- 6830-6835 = 5.73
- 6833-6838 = 5.80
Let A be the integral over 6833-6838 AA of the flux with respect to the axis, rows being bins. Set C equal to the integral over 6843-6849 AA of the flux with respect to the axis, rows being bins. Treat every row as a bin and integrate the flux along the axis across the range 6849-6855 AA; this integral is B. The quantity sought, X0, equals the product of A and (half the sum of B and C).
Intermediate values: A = 72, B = 84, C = 81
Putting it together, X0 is 5956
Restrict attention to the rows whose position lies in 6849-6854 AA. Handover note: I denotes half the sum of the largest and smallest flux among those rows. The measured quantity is 14.3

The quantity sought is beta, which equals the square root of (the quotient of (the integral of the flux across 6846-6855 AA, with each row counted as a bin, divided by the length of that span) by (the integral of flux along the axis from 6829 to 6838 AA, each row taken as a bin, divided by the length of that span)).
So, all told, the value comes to 0.98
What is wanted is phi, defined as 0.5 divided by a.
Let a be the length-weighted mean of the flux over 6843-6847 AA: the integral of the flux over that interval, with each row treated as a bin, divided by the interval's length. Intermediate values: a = 13.6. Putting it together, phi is 0.0366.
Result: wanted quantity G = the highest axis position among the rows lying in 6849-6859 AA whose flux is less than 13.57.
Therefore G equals 6854.57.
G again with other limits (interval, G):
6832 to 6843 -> 6841.95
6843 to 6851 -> 6848.26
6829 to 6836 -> 6830.93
